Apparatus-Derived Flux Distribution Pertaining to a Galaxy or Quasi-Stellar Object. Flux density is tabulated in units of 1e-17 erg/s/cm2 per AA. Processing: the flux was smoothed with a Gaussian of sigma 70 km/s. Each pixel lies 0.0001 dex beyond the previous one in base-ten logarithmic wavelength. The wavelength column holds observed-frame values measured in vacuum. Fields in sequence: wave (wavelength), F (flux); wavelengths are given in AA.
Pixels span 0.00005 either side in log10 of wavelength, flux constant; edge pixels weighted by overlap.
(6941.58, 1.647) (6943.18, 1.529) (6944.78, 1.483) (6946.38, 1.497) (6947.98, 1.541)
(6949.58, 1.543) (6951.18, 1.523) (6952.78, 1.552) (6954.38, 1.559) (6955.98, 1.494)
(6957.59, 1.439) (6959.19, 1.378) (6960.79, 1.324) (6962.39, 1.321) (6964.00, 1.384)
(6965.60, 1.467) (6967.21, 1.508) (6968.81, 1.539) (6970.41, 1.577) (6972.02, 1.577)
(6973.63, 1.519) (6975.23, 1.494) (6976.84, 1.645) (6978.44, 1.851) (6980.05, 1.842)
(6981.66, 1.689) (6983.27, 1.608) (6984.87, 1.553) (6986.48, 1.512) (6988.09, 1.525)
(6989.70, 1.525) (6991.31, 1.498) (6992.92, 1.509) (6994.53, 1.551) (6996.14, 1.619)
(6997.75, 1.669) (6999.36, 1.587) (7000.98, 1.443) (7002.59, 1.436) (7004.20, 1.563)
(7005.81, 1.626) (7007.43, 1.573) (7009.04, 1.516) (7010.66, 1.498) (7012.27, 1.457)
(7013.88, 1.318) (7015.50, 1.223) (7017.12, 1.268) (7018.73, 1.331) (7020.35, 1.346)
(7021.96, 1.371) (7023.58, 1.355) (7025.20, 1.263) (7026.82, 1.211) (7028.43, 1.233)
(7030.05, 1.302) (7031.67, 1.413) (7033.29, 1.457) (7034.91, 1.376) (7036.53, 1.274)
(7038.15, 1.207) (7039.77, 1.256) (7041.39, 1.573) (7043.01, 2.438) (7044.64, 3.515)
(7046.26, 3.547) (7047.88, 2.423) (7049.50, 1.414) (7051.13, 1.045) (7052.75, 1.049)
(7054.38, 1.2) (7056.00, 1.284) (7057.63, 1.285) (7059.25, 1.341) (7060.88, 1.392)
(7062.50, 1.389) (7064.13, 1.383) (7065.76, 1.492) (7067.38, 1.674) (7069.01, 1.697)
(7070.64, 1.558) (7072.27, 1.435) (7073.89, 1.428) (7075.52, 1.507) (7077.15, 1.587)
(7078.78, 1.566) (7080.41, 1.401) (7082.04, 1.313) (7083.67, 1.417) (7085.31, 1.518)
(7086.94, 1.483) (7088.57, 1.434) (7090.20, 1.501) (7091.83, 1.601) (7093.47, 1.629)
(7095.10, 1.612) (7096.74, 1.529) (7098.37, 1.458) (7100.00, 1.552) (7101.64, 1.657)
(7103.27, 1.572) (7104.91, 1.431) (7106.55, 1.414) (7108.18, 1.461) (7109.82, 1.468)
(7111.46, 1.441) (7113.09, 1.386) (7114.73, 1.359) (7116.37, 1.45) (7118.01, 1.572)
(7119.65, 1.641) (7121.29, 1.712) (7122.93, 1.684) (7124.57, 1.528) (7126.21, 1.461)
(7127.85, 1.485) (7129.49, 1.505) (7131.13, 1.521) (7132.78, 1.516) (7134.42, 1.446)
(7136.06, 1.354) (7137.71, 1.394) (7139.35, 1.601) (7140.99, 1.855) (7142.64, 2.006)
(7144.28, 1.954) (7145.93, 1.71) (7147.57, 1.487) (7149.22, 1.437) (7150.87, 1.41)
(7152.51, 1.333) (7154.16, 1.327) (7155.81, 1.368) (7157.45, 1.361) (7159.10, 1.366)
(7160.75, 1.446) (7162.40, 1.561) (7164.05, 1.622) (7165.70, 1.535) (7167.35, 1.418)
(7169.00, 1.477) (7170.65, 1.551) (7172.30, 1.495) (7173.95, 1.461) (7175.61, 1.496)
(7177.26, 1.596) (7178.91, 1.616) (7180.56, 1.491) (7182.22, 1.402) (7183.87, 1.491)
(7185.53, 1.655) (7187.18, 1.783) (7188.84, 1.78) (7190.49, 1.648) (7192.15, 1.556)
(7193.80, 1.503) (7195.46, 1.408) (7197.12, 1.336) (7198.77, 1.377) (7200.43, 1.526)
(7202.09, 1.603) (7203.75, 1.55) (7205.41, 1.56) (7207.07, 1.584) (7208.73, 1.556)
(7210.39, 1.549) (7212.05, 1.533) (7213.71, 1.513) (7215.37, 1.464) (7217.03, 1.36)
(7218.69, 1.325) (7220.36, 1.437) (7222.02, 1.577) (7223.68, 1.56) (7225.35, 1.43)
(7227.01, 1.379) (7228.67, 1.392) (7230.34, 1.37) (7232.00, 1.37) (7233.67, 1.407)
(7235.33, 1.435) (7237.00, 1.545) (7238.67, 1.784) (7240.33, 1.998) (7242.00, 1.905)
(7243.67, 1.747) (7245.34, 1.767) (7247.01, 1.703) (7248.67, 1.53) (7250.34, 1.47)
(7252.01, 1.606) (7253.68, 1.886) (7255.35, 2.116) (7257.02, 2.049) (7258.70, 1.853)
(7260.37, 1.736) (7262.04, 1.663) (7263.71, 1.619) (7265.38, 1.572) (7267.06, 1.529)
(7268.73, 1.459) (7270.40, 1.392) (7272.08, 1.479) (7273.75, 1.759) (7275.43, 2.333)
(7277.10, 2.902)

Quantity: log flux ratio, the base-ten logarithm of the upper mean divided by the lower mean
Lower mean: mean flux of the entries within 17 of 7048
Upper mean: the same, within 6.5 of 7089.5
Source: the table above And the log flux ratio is -0.03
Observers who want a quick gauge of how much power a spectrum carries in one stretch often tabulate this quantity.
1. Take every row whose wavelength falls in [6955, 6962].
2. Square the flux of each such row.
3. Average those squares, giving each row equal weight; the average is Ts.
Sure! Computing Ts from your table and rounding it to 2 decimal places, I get 1.99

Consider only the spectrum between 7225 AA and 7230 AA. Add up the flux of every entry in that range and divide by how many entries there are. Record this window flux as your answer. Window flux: 1.40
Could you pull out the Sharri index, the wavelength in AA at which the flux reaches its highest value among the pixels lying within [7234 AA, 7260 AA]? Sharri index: 7255.35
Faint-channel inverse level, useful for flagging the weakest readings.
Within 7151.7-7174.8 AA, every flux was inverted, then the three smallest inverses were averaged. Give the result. 0.634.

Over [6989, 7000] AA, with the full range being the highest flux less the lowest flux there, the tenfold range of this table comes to 1.71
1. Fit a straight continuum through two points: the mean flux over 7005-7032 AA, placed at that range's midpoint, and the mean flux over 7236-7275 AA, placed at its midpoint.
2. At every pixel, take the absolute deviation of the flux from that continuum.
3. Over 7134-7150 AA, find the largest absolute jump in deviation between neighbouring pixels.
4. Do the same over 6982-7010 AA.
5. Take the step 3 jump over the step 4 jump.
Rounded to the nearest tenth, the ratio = 1.7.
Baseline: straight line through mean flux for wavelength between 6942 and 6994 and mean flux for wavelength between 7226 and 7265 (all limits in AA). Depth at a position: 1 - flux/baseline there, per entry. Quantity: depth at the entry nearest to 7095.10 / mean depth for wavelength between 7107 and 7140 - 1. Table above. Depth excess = -1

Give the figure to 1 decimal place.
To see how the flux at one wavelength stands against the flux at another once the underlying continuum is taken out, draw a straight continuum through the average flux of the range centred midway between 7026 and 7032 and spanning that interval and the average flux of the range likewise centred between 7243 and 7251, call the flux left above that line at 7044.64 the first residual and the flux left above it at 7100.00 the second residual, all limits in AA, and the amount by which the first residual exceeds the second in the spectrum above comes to 2.1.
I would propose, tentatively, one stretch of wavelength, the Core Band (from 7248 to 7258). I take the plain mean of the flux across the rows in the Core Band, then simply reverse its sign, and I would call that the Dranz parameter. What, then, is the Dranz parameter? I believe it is -1.78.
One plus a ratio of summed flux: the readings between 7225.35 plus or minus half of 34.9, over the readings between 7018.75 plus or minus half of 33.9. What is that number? 2.09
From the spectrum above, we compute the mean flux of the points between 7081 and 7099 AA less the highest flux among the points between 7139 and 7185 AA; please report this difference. -0.51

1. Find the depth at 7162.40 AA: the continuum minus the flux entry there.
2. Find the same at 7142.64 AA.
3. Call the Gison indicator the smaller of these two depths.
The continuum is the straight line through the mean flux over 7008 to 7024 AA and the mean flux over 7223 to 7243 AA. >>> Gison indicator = -0.53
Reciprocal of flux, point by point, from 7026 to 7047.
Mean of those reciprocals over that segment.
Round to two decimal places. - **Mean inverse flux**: 0.66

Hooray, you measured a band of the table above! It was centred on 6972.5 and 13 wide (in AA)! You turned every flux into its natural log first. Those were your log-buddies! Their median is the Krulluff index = 0.44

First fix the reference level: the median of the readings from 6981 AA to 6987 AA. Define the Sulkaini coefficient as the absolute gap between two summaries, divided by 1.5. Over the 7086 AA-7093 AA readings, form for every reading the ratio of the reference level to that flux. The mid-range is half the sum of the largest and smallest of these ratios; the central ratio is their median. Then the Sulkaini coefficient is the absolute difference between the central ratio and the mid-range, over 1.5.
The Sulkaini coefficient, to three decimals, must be 0.010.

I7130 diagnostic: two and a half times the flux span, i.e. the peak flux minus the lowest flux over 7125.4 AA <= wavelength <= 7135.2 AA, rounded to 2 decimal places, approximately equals 0.19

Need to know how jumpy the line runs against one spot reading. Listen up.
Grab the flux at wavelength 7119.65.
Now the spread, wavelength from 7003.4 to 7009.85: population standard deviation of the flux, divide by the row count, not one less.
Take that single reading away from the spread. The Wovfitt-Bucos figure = -1.60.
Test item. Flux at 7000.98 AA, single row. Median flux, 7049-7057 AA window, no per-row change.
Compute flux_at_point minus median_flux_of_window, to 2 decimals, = 0.24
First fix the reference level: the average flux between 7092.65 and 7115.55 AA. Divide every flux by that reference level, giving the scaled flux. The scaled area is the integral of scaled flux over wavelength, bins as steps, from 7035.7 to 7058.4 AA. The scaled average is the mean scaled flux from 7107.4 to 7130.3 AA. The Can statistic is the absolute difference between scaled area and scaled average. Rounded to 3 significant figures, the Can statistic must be 25.5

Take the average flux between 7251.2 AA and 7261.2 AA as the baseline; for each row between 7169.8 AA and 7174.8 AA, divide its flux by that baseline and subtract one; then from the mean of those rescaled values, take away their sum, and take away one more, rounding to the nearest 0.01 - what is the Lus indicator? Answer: -0.60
